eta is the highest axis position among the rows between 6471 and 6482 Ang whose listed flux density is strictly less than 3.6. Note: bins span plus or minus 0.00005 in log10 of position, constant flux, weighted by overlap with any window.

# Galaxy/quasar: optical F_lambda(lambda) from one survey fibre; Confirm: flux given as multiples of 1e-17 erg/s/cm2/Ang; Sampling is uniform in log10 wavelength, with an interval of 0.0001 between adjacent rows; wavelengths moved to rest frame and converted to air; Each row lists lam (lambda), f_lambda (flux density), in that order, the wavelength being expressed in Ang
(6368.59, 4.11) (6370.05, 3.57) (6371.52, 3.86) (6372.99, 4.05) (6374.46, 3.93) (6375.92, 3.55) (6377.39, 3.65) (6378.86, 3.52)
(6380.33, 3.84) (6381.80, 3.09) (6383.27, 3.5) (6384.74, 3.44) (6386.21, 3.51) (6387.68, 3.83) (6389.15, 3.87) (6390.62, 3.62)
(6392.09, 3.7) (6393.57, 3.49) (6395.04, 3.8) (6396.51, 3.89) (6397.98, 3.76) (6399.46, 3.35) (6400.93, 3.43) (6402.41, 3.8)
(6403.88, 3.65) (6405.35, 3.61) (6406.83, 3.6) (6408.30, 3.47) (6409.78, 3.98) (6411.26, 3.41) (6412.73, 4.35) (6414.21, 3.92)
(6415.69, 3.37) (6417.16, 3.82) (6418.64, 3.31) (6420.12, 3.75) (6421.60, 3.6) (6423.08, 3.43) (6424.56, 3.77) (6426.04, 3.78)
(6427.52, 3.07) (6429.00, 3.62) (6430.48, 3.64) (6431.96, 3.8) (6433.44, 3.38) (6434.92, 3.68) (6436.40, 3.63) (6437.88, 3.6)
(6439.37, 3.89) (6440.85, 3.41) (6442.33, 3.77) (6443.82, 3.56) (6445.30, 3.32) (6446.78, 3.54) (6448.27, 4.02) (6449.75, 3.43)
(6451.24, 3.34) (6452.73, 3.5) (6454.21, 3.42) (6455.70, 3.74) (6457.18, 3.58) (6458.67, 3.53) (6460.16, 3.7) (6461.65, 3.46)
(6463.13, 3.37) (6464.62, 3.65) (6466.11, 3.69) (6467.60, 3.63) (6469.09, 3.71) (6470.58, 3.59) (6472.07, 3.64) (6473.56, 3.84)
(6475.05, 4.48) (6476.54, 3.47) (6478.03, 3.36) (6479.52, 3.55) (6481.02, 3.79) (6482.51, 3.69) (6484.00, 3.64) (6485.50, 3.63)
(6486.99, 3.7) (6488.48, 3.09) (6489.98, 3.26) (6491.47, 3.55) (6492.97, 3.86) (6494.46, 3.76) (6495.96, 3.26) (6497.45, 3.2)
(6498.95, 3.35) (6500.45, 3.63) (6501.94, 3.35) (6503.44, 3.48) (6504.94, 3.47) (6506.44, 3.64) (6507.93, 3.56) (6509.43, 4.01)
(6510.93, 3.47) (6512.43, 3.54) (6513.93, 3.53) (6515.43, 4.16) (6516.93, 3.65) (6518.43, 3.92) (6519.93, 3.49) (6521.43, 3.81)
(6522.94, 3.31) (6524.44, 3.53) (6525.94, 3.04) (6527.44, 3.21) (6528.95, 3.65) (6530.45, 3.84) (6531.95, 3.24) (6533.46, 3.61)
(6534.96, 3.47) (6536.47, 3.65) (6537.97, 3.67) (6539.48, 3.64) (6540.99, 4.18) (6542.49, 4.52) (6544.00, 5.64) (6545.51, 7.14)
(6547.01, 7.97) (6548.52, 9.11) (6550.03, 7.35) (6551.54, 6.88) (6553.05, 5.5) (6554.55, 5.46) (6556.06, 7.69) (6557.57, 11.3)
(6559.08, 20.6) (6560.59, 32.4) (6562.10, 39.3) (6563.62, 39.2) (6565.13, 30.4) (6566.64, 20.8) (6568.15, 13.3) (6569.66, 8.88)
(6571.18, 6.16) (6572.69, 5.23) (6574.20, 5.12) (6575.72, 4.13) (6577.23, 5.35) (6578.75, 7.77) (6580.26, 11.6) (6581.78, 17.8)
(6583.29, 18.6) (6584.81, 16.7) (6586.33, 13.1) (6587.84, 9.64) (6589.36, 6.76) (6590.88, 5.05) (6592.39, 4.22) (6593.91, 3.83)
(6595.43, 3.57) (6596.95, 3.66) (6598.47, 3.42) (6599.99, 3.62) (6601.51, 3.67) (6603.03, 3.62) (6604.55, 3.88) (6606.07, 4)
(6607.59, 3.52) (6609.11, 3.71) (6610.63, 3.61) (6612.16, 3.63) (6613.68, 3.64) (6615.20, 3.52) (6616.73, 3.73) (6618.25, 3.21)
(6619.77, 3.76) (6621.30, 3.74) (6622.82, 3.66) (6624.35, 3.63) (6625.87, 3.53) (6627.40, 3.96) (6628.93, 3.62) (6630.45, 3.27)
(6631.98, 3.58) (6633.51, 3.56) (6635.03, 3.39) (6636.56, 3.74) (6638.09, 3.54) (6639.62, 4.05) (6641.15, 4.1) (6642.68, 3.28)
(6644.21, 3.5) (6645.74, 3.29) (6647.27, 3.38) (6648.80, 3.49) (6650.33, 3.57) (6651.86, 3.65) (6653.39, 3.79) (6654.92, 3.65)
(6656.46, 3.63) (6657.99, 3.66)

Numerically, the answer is 6479.52 Ang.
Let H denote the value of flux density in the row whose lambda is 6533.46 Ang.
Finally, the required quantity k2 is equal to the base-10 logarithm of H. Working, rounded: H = 3.61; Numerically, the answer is 0.56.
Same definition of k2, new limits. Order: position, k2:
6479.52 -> 0.55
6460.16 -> 0.57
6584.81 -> 1.22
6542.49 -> 0.66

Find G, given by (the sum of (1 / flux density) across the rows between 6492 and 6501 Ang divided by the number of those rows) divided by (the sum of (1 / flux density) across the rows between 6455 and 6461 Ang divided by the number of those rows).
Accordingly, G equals 1.04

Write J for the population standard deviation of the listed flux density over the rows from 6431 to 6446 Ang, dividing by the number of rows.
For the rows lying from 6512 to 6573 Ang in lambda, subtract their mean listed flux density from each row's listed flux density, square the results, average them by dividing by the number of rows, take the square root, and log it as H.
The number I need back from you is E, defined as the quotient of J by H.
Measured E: 0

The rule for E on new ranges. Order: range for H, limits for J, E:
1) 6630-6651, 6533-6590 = 38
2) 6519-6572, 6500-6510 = 0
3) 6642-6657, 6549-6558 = 12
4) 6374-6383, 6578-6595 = 19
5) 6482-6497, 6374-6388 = 1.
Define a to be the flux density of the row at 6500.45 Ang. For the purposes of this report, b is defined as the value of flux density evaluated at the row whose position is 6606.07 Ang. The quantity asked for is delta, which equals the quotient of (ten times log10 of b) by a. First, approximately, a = 3.63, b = 4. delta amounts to 1.7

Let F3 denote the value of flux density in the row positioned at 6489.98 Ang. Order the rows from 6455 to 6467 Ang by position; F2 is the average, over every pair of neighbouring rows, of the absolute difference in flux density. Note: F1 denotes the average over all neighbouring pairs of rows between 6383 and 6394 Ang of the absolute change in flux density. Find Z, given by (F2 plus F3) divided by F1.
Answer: 23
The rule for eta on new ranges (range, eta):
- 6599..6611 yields 6607.59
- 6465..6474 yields 6470.58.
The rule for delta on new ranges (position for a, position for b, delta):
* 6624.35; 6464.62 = 1.5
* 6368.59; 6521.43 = 1.4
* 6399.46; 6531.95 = 1.5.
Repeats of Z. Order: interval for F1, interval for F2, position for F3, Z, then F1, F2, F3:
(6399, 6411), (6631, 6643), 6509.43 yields 23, 0.18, 0.30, 4.01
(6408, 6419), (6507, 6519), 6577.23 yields 10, 0.57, 0.35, 5.35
